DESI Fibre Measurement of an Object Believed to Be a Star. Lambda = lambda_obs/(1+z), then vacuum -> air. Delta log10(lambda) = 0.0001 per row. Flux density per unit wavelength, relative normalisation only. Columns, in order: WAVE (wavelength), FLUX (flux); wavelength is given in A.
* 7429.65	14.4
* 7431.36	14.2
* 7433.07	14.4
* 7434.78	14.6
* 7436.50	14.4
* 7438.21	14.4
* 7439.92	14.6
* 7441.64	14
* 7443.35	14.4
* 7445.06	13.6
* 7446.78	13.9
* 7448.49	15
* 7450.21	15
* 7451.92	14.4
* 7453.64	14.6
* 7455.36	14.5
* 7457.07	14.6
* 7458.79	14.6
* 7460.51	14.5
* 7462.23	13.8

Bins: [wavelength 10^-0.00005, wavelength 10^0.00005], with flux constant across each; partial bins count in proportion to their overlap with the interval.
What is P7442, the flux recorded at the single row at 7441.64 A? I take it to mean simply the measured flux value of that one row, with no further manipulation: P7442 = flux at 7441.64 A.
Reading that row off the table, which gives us 14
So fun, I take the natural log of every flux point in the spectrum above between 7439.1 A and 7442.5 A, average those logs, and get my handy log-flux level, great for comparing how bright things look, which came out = 2.66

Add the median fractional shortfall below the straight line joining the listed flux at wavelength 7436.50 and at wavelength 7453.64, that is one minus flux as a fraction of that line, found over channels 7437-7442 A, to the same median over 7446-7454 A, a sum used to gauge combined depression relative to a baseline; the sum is 0.001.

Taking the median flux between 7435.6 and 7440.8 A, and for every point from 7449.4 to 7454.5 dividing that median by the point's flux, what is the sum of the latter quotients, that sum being 2.95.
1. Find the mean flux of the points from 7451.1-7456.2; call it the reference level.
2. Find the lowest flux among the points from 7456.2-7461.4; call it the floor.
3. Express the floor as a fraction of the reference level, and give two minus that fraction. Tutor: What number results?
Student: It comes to 1.00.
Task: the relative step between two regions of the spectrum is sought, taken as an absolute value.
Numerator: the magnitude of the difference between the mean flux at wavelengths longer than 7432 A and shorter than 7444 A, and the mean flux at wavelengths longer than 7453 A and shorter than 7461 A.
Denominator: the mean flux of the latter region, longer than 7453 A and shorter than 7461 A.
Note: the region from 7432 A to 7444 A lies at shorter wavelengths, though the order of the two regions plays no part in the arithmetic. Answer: 0.011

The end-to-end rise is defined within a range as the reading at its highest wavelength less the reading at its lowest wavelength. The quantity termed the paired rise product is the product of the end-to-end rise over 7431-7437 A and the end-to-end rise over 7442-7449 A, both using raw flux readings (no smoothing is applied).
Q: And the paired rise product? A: 0.12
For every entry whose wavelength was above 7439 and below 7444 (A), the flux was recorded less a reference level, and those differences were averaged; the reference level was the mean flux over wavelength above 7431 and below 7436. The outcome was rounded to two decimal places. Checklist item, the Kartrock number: -0.07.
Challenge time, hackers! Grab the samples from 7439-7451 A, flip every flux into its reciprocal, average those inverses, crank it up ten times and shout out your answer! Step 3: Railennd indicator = 0.697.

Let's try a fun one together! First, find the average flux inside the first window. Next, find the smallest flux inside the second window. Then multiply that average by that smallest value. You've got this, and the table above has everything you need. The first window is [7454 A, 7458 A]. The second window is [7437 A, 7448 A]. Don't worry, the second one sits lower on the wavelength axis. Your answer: 198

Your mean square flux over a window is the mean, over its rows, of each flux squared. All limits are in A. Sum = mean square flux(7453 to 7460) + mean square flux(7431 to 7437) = 420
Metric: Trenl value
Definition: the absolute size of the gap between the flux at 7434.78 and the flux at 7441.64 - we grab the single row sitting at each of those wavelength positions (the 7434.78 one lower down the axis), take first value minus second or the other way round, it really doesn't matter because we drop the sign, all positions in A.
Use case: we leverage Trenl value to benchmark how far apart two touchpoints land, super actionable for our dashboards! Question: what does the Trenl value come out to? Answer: 0.60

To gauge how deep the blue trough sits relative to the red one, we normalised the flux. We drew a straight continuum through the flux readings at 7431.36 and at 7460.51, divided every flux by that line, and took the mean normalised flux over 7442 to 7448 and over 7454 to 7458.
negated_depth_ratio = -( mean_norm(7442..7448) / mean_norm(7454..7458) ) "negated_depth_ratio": -0.97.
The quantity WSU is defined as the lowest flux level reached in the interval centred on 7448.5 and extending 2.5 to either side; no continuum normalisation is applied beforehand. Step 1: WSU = 13.9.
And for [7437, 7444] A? 14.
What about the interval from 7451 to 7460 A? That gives 14.4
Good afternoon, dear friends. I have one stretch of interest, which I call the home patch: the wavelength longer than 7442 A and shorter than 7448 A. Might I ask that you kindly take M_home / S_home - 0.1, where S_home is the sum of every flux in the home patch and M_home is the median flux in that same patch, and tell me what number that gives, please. 0.232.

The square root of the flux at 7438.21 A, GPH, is 3.79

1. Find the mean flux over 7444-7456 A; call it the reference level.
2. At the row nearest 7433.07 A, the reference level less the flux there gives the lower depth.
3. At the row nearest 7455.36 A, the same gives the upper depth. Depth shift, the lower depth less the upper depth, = 0.1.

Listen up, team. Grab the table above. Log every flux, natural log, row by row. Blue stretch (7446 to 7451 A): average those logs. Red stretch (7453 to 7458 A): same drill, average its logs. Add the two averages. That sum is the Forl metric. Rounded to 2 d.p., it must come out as 5.36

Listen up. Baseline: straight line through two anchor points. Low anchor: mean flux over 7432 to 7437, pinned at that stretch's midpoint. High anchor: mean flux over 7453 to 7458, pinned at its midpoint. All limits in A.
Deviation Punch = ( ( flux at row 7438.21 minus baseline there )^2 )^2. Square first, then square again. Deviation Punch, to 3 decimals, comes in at 0.000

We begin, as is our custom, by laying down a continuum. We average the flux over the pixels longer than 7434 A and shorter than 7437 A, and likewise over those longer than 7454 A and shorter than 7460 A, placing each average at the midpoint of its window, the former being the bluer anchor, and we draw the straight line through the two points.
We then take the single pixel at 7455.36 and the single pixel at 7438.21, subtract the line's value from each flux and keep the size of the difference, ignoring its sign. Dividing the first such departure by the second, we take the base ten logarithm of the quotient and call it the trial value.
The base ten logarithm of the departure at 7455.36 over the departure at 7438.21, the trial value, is -0.2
